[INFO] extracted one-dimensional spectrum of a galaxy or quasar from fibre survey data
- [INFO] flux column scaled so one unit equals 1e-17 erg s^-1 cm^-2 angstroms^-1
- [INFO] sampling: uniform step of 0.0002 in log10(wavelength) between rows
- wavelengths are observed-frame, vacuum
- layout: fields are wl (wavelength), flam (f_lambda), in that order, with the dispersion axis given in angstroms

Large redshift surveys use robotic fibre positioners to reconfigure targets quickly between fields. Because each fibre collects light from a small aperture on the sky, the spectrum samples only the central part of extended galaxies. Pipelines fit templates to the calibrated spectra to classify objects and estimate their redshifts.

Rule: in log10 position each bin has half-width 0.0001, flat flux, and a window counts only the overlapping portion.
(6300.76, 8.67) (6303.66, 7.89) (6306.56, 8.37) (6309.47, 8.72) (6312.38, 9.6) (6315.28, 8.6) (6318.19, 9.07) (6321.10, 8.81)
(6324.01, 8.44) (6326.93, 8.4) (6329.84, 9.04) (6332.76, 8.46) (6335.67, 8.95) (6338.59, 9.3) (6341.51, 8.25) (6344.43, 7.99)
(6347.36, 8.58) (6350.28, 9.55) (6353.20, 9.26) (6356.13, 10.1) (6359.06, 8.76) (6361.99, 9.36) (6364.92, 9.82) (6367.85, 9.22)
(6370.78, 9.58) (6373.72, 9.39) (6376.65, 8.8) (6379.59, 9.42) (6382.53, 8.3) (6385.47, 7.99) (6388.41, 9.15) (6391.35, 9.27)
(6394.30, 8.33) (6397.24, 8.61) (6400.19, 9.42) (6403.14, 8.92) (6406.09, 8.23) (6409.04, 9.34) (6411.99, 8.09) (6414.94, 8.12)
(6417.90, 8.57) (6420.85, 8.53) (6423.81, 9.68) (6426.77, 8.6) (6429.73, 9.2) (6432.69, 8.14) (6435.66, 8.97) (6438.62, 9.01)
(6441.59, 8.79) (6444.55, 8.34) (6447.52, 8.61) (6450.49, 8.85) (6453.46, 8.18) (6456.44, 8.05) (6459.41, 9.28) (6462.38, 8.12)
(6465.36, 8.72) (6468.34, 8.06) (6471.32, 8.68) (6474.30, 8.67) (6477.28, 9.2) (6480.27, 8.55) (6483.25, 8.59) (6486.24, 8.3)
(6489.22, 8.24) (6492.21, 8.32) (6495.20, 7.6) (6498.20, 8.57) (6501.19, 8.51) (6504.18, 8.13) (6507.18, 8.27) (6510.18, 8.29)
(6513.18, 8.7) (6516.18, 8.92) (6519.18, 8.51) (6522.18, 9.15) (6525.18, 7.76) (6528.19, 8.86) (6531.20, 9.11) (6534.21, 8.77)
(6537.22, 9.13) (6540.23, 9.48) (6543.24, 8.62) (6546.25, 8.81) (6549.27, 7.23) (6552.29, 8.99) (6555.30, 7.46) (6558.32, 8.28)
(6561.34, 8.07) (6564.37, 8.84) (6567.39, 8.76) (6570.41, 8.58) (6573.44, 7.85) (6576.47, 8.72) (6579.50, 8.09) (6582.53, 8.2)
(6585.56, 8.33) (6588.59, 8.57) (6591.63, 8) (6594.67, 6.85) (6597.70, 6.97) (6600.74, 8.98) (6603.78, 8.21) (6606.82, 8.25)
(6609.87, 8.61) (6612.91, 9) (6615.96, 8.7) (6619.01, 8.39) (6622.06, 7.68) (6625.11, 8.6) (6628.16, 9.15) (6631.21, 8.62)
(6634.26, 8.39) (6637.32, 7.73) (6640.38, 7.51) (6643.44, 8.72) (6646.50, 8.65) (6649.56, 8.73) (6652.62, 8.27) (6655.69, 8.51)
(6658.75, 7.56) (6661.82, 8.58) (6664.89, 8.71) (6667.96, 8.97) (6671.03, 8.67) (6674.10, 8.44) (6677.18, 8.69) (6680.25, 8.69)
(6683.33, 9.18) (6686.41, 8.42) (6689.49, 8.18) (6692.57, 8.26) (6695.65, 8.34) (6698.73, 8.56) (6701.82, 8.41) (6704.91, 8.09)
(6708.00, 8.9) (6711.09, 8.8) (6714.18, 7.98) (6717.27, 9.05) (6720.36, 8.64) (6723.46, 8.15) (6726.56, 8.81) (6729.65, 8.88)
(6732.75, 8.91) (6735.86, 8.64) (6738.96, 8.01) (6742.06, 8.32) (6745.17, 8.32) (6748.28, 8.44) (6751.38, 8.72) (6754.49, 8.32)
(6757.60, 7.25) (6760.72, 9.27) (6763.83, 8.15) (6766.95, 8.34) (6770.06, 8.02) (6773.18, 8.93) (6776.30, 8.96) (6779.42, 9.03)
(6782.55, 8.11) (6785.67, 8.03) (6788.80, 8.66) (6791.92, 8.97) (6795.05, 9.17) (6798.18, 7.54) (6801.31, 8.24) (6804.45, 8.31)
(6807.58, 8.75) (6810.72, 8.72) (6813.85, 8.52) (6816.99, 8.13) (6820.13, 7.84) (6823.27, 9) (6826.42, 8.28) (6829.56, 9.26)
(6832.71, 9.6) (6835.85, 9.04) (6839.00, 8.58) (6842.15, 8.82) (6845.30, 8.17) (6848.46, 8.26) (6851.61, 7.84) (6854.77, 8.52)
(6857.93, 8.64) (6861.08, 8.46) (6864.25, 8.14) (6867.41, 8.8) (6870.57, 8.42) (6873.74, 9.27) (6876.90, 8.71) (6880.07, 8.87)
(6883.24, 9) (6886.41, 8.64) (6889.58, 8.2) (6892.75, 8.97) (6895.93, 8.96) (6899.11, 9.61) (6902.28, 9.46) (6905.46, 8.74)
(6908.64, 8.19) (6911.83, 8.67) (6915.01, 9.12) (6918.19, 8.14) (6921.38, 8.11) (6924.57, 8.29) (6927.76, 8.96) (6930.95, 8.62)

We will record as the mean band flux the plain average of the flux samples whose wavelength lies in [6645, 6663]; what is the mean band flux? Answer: 8.38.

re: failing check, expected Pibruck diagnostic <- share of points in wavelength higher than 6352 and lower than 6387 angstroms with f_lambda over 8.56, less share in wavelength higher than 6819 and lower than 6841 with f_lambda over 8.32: 0.12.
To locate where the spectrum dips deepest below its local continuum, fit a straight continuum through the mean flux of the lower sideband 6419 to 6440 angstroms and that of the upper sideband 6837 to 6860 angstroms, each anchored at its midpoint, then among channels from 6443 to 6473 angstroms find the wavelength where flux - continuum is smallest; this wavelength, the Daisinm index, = 6456.44 angstroms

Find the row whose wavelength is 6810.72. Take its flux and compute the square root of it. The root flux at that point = 2.95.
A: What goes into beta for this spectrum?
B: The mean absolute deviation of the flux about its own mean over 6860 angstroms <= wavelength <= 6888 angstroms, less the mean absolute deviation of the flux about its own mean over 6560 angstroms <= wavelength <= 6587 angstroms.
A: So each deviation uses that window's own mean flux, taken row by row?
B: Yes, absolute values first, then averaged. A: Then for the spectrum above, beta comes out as -0.050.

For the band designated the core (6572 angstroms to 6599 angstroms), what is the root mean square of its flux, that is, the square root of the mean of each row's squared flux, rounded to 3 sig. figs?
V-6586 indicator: 7.98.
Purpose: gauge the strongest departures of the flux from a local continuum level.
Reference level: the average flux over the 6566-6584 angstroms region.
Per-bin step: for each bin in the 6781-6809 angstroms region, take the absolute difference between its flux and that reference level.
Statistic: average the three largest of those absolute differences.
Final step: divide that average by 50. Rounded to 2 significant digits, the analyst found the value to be 0.015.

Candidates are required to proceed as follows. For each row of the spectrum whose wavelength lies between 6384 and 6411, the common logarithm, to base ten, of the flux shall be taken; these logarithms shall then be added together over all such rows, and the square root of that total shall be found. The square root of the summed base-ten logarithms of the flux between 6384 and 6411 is 2.9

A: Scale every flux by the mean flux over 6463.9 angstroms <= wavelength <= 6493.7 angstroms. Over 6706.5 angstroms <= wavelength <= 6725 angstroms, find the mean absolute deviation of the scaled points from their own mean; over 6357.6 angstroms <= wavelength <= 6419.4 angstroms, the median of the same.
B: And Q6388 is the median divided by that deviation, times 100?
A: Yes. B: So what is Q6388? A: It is 2565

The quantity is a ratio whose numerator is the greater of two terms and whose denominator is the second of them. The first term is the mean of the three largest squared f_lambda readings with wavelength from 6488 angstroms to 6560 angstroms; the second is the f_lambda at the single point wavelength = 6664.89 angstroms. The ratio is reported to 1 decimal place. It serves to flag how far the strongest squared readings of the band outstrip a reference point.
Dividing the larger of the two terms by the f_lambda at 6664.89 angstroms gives 9.8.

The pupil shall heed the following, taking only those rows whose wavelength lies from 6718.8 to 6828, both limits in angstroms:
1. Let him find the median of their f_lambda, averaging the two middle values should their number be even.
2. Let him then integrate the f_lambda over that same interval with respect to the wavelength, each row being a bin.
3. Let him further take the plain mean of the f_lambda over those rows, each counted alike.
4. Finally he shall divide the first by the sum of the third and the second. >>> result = 0.009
